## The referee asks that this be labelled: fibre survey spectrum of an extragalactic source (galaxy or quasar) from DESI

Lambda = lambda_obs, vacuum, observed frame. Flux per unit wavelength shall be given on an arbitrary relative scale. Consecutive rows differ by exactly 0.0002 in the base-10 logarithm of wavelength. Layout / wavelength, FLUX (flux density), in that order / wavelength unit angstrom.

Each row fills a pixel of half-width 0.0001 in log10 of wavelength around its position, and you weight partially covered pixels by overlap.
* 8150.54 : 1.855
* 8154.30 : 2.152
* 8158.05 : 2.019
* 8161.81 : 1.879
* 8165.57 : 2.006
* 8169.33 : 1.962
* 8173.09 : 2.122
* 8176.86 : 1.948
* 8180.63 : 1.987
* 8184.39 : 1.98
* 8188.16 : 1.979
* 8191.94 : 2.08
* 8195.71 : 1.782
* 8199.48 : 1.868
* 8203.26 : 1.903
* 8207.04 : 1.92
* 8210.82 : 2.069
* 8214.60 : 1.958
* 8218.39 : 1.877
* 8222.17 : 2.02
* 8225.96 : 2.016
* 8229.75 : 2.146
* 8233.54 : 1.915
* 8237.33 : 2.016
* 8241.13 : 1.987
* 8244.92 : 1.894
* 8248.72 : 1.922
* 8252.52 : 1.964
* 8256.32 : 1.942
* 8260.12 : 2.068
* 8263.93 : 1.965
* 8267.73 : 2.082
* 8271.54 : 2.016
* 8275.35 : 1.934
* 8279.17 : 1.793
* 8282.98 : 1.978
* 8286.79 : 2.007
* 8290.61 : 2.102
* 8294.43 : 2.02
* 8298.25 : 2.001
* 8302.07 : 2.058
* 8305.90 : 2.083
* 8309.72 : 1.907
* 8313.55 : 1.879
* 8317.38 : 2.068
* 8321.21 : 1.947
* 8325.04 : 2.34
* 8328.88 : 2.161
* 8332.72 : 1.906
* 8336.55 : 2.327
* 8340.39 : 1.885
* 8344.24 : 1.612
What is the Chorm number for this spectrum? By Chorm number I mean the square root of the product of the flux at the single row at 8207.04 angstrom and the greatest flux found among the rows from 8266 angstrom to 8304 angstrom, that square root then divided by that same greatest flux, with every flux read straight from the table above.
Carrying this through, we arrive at 0.956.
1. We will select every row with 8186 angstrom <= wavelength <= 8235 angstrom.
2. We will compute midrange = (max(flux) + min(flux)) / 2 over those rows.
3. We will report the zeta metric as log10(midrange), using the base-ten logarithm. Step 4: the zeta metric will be 0.293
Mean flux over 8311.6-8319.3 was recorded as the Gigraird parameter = 1.97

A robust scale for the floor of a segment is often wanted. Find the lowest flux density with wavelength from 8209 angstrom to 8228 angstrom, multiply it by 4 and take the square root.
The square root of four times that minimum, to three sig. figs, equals 2.74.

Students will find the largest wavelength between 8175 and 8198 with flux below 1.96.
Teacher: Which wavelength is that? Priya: 8195.71 angstrom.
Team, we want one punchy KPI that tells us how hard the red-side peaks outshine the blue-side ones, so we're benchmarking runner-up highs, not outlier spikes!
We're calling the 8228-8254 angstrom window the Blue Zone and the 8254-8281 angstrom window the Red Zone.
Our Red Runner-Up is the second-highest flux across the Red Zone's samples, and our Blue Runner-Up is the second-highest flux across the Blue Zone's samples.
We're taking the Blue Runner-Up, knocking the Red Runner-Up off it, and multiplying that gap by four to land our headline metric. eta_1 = -0.21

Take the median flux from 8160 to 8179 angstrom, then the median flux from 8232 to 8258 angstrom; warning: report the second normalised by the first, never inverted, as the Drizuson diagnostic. 0.99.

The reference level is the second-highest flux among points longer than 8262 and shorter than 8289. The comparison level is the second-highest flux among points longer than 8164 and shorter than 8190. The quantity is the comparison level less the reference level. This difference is -0.01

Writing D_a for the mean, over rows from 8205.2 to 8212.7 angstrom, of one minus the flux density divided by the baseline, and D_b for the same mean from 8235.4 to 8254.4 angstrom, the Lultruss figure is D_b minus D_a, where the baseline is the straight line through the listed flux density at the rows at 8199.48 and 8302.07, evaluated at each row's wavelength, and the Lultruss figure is 0.06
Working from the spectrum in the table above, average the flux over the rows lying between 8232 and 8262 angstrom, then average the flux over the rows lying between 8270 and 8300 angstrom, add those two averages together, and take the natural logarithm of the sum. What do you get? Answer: 1.37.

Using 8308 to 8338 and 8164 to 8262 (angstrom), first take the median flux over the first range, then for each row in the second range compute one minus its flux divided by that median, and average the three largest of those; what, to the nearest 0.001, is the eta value 0.082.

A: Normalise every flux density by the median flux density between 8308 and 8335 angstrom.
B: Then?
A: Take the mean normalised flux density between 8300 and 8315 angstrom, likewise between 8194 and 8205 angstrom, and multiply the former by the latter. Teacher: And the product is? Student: 0.97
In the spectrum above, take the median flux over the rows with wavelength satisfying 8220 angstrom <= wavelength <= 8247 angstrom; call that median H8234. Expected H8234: 2.02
